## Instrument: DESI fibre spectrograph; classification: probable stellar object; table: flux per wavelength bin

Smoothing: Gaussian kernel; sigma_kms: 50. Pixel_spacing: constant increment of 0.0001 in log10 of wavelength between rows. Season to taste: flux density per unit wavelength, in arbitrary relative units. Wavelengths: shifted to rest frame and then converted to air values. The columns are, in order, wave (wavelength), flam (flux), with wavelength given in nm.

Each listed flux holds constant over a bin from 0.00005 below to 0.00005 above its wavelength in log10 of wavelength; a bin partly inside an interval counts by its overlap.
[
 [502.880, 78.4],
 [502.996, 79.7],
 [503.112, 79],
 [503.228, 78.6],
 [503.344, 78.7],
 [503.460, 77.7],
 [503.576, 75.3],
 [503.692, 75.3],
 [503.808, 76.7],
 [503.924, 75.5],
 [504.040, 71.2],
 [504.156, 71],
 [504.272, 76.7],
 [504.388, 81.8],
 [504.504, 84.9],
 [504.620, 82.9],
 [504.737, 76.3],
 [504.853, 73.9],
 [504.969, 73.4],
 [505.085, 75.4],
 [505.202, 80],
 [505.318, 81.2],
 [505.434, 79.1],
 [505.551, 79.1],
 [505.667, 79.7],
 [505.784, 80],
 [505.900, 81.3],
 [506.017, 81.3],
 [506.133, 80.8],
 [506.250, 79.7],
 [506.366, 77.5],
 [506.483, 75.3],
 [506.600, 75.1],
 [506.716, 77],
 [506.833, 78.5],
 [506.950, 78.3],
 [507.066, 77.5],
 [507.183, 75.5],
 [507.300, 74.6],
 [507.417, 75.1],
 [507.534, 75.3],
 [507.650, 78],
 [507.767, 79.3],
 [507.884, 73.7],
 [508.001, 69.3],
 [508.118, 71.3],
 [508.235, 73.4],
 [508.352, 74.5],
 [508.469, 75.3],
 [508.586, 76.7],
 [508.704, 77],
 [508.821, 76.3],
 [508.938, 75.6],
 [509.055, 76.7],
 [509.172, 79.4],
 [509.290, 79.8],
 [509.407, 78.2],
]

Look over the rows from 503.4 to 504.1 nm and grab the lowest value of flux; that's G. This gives 71.2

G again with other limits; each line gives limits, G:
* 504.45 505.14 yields 73.4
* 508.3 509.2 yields 74.5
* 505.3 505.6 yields 79.1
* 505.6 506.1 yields 79.7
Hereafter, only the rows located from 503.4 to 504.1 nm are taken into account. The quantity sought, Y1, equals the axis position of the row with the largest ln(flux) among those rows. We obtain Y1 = 503.460 nm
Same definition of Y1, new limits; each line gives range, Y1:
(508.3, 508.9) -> 508.704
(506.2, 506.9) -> 506.250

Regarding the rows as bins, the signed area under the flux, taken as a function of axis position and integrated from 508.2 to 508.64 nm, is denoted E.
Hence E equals 33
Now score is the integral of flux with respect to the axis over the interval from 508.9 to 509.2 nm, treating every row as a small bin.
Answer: 23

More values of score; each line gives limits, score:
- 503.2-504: 61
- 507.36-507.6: 18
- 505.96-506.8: 66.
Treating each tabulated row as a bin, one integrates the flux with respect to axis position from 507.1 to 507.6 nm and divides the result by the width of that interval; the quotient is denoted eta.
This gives 75.3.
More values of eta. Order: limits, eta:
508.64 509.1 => 76.3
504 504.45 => 75.5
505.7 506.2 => 80.7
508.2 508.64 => 75.1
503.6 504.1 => 74.7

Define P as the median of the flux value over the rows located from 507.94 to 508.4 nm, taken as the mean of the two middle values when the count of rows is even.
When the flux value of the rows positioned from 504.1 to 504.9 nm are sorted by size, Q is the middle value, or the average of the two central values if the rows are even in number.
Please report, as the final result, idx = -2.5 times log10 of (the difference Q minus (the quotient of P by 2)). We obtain -4.02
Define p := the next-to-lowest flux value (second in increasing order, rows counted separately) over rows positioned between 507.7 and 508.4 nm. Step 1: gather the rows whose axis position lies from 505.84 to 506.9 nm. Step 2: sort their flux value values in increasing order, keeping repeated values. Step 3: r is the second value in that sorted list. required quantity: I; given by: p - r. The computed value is -4.0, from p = 71.3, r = 75.3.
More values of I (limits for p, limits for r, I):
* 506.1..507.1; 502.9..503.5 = -3.3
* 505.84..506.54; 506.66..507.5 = 2.4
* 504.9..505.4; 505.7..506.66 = 0.1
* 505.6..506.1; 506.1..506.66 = 4.7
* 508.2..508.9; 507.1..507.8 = -0.6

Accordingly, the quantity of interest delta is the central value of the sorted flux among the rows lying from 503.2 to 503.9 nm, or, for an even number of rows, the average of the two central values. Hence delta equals 77.2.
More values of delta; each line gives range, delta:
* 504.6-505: 75.1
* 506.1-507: 77.9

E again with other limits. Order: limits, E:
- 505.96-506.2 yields 19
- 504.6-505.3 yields 54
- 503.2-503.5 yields 23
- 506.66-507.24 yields 45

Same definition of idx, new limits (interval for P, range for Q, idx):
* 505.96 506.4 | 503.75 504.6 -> -3.91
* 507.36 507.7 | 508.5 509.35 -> -3.98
